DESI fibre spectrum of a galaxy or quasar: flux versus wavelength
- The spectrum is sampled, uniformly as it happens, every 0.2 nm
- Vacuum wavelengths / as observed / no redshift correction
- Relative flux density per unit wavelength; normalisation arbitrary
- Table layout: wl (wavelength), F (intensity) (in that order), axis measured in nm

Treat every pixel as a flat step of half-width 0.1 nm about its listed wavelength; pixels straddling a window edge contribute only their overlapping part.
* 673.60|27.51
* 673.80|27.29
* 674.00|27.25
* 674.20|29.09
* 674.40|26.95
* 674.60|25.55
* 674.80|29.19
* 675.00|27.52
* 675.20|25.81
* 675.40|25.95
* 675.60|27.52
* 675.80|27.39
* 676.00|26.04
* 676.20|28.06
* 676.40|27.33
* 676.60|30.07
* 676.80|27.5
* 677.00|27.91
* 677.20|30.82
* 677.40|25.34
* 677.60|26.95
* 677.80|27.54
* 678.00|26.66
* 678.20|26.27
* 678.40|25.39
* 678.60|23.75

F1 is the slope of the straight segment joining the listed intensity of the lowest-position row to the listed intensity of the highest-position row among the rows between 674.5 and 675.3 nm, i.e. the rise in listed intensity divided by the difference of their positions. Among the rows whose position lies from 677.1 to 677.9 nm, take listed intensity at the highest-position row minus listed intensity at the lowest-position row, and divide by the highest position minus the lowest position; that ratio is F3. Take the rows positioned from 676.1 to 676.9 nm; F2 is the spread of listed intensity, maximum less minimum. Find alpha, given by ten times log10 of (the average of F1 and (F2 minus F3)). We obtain 6.4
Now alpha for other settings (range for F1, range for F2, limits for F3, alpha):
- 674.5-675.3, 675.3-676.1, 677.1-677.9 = 5.7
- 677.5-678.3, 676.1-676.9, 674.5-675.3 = -2.3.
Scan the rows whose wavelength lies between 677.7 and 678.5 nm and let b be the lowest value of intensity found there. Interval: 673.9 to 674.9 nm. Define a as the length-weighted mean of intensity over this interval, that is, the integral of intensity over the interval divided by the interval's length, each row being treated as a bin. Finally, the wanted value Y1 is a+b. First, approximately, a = 27.6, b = 25.39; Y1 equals 53.0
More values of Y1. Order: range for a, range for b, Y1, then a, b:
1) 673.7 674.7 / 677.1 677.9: 52.6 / 27.2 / 25.34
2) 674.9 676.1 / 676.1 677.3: 54.0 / 26.7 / 27.33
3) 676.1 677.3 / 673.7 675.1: 54.2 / 28.6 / 25.55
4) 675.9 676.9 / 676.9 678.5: 53.1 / 27.8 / 25.34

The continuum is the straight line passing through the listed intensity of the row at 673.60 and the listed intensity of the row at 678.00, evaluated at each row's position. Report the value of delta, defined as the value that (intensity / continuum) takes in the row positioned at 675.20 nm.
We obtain 0.95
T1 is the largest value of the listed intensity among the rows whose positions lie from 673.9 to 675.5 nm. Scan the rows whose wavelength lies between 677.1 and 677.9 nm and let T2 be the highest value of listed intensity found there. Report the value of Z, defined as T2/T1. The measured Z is 1.06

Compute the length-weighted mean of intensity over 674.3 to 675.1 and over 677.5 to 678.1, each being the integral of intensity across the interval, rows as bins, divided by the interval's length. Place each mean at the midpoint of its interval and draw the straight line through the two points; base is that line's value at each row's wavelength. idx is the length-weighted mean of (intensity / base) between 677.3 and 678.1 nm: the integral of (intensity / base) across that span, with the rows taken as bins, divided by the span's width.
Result 0.98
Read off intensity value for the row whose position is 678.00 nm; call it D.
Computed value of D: 26.66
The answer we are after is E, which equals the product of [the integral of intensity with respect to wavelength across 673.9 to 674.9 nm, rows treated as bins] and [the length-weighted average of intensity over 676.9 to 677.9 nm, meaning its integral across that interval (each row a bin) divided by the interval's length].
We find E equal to 765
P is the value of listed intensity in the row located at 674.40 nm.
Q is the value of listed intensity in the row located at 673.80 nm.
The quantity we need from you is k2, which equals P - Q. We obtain -0.3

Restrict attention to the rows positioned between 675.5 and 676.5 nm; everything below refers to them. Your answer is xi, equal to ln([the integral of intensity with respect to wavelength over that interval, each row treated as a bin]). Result 3.3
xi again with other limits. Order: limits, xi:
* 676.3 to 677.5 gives 3.5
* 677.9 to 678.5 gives 2.8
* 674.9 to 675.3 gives 2.4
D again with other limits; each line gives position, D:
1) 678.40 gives 25.39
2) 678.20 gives 26.27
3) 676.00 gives 26.04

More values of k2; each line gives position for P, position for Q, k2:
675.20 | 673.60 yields -1.7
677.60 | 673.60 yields -0.6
